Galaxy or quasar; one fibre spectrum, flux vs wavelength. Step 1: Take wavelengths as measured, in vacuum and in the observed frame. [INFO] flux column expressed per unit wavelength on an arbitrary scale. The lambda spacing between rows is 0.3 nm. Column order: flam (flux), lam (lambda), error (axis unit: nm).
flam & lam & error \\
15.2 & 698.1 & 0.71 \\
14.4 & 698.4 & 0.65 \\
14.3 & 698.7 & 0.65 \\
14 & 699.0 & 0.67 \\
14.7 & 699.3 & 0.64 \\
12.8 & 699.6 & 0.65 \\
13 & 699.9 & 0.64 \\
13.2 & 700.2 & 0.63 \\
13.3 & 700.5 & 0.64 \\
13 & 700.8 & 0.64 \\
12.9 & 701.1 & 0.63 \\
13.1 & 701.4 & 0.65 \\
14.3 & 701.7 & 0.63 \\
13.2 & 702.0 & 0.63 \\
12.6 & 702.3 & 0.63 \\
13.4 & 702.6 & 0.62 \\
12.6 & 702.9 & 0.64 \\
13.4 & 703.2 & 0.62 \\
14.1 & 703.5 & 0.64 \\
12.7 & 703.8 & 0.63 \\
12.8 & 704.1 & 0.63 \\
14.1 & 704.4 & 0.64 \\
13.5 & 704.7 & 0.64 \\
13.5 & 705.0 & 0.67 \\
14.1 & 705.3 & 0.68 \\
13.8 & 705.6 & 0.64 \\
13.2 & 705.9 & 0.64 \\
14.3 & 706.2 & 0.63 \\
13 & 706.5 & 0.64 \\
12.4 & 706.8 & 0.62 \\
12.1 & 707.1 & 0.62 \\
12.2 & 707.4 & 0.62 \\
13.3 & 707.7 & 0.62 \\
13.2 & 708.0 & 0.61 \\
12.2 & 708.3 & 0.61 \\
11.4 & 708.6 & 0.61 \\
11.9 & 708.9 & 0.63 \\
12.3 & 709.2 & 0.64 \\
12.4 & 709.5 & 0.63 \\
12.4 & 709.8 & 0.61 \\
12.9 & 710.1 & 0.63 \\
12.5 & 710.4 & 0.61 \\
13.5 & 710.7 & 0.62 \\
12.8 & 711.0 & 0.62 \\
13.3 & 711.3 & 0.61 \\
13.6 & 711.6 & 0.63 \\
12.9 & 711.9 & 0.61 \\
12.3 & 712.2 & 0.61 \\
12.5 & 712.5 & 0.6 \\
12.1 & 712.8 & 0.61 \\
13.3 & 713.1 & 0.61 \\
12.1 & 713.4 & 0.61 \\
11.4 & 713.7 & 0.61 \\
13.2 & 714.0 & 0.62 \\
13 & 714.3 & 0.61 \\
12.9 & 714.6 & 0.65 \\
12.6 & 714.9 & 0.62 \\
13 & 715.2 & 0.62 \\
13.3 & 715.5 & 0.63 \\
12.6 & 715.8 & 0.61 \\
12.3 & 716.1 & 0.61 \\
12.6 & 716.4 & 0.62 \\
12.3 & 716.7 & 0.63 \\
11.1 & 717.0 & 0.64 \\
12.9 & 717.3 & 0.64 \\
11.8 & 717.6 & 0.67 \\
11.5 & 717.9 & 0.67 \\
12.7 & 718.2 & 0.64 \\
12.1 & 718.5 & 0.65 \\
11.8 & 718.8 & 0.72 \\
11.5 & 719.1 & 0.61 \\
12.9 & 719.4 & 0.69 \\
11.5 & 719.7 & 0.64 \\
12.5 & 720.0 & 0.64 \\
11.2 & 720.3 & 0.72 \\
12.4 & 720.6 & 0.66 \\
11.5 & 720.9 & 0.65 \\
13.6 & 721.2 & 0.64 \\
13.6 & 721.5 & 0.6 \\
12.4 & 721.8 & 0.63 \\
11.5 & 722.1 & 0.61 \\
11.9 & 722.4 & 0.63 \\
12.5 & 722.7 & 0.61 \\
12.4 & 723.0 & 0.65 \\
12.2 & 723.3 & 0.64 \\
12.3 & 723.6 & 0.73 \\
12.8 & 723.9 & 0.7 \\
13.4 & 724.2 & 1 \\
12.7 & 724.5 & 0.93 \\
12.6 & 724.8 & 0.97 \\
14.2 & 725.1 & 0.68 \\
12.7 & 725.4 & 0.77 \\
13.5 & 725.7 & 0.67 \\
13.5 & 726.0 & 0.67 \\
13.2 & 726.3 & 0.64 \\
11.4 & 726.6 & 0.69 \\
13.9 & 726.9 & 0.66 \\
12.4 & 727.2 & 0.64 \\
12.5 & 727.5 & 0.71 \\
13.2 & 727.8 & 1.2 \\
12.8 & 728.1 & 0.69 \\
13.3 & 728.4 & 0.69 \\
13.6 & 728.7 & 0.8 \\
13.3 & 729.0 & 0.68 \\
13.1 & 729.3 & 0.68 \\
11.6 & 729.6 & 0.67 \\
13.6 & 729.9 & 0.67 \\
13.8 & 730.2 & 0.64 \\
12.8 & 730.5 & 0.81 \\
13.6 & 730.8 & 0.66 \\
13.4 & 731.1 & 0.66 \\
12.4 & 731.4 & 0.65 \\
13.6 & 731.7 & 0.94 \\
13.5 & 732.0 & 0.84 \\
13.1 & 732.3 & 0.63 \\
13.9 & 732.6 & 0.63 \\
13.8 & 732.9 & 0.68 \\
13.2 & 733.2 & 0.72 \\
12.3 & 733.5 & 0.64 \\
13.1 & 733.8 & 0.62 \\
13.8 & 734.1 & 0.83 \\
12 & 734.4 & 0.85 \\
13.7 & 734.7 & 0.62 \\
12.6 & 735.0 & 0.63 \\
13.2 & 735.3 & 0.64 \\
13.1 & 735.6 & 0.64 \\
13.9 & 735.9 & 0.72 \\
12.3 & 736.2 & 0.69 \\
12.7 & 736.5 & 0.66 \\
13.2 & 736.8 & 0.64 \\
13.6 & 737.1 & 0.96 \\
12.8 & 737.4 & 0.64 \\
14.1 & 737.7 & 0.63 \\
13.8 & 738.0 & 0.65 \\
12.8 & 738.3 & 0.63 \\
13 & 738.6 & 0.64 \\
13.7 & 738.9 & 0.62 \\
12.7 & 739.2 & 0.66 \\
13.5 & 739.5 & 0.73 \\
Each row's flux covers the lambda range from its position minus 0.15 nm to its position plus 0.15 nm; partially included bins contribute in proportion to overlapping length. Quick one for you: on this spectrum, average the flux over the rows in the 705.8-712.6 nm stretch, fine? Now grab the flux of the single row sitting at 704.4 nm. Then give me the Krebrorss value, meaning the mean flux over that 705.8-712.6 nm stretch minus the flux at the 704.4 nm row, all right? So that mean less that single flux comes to -1.4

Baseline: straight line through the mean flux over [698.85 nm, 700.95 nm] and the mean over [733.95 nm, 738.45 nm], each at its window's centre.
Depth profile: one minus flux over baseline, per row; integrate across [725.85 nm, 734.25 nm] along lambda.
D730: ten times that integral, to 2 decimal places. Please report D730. 0.54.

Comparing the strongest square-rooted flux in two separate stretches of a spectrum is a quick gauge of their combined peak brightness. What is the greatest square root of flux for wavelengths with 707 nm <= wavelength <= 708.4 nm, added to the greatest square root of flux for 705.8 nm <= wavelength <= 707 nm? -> 7.43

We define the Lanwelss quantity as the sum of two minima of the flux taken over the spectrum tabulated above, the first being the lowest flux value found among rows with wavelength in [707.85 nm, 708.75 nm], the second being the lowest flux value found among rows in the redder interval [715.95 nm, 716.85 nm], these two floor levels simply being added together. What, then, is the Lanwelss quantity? 23.7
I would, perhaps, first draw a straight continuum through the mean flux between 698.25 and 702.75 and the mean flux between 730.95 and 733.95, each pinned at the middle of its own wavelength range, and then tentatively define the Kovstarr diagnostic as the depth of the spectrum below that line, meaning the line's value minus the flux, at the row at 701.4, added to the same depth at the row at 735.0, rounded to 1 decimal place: 1.0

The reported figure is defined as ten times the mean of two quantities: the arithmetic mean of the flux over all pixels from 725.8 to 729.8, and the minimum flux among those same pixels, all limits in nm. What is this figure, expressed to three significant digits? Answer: 122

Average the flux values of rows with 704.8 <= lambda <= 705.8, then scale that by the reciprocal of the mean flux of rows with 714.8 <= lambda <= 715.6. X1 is 1.06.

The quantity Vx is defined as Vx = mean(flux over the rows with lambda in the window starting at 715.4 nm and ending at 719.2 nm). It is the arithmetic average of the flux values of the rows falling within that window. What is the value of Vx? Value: 12.2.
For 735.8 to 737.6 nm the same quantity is 13.1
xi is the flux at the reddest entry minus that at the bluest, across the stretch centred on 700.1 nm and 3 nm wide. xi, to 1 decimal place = -1.2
